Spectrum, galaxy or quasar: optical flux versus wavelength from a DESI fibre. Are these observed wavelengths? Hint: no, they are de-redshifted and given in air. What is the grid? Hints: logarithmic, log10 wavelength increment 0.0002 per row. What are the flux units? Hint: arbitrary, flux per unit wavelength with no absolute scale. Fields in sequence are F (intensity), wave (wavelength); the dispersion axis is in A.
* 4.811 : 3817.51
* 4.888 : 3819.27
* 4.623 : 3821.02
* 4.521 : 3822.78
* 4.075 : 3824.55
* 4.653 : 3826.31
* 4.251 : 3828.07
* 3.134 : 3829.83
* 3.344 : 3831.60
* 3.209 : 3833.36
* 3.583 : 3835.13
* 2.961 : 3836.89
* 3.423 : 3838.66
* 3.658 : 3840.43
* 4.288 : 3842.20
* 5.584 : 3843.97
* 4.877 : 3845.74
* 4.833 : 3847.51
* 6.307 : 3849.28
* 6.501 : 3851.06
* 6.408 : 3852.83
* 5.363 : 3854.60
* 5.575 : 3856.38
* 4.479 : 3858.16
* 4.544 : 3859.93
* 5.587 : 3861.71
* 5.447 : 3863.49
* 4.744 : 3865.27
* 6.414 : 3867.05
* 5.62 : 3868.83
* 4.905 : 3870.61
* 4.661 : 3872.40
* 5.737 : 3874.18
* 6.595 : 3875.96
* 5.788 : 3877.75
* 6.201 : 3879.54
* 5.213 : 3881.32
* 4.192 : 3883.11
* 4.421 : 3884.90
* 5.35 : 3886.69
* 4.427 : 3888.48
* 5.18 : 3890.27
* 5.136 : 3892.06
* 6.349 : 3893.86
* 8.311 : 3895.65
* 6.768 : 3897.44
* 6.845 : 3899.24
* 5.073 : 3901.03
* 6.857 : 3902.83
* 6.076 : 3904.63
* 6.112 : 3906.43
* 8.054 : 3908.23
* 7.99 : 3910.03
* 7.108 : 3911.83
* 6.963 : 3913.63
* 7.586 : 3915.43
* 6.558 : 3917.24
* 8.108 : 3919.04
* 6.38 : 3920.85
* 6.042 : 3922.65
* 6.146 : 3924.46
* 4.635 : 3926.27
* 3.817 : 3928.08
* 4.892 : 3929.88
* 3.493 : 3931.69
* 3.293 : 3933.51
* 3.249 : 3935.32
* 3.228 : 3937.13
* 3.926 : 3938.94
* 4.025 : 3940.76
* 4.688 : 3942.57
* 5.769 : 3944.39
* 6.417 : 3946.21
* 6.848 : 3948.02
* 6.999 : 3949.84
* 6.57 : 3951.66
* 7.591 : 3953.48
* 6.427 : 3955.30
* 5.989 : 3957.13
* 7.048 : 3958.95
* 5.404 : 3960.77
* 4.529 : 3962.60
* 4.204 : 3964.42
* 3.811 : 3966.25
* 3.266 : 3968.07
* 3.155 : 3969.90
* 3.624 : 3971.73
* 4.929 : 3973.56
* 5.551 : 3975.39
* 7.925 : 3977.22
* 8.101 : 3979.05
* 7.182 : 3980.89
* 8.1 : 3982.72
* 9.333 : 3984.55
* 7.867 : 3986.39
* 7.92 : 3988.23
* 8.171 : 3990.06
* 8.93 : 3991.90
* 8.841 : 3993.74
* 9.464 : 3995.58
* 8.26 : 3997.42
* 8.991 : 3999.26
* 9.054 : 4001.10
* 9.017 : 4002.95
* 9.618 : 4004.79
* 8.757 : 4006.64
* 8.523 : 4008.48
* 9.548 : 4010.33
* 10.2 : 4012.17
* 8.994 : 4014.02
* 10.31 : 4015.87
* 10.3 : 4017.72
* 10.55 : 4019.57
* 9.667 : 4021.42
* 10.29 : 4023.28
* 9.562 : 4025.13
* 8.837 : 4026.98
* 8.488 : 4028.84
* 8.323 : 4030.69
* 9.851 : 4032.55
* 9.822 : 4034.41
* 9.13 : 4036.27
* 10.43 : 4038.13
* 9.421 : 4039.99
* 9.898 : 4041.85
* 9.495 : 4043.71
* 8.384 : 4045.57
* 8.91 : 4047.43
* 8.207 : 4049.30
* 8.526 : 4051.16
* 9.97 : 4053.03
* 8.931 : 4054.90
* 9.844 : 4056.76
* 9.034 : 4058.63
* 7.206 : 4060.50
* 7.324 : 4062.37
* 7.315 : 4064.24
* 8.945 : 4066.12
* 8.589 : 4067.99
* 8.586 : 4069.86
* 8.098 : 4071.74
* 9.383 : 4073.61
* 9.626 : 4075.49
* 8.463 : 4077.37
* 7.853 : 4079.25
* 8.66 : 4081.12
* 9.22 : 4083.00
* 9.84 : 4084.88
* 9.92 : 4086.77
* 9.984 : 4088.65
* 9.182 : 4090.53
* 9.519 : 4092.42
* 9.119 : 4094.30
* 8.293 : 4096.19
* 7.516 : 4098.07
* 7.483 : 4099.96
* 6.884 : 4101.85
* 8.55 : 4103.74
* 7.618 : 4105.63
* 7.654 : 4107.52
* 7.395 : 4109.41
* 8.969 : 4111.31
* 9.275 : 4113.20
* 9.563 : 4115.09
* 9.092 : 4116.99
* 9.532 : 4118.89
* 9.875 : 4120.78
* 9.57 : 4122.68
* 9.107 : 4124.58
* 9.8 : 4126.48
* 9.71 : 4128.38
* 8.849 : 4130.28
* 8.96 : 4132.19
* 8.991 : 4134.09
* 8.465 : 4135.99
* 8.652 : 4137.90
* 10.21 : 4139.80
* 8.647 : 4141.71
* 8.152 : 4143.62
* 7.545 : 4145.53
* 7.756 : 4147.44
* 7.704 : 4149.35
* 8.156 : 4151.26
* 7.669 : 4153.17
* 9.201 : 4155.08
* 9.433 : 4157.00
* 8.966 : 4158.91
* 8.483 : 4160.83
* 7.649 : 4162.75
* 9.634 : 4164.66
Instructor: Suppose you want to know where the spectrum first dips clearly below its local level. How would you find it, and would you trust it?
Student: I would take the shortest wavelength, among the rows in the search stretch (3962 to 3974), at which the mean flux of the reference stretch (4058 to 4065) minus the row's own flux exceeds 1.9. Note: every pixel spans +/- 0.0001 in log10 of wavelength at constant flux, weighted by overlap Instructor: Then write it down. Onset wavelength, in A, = 3962.60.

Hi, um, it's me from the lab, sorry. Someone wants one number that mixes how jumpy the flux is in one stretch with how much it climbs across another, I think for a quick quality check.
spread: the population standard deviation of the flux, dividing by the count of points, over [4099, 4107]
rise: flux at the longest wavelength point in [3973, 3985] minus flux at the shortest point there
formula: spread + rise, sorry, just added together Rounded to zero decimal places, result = 5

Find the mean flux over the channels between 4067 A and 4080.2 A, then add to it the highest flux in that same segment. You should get 18.3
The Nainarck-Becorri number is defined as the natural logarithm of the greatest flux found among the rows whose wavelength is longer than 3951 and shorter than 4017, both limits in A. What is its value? 2.33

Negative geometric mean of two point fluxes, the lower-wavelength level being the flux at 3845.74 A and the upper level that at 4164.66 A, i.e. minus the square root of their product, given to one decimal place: -6.9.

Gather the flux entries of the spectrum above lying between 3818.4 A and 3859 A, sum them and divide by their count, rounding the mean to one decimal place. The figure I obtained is 4.5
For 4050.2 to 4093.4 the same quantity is 8.9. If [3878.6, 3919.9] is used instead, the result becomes 6.3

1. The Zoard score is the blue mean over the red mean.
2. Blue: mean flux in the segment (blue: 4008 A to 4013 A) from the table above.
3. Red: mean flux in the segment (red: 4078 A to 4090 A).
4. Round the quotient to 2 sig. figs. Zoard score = 1.0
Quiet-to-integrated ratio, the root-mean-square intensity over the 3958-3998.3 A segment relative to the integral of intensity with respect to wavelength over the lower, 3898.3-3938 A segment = 0.030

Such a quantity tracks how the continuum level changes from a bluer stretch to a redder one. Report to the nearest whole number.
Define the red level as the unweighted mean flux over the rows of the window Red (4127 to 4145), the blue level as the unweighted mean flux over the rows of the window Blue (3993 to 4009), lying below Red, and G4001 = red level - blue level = 0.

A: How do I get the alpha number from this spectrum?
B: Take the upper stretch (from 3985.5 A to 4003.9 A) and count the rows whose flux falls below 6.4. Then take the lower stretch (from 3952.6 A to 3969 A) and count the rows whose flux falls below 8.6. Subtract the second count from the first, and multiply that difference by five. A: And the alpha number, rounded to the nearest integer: -45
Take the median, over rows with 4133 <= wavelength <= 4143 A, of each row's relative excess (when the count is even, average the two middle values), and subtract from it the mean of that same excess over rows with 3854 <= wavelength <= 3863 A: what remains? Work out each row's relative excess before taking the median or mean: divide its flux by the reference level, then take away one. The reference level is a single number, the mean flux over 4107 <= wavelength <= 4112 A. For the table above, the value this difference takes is 0.44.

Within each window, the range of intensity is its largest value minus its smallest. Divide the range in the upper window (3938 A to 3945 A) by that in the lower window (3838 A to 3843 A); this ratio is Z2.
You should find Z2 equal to 2.1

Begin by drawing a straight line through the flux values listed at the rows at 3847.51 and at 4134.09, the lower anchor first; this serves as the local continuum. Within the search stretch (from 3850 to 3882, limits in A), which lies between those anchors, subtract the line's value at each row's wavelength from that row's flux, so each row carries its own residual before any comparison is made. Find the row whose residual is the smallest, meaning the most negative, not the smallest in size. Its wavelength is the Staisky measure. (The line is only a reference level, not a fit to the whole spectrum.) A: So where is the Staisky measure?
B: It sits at 3872.40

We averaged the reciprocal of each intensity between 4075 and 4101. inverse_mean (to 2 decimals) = 0.11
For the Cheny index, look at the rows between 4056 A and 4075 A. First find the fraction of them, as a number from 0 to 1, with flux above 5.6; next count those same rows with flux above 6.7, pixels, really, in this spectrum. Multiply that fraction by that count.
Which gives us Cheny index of 10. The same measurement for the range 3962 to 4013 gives 14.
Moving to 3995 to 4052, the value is 31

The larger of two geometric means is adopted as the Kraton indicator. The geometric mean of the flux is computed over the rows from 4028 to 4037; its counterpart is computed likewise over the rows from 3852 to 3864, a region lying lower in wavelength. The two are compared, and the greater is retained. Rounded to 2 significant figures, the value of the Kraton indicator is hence 9.1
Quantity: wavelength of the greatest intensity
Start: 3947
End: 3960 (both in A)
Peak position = 3953.48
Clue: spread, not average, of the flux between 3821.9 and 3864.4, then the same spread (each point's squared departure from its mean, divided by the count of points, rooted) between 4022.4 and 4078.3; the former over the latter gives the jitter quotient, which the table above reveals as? 1.2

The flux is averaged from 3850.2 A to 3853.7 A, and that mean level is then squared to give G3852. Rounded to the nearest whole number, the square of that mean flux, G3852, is 42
